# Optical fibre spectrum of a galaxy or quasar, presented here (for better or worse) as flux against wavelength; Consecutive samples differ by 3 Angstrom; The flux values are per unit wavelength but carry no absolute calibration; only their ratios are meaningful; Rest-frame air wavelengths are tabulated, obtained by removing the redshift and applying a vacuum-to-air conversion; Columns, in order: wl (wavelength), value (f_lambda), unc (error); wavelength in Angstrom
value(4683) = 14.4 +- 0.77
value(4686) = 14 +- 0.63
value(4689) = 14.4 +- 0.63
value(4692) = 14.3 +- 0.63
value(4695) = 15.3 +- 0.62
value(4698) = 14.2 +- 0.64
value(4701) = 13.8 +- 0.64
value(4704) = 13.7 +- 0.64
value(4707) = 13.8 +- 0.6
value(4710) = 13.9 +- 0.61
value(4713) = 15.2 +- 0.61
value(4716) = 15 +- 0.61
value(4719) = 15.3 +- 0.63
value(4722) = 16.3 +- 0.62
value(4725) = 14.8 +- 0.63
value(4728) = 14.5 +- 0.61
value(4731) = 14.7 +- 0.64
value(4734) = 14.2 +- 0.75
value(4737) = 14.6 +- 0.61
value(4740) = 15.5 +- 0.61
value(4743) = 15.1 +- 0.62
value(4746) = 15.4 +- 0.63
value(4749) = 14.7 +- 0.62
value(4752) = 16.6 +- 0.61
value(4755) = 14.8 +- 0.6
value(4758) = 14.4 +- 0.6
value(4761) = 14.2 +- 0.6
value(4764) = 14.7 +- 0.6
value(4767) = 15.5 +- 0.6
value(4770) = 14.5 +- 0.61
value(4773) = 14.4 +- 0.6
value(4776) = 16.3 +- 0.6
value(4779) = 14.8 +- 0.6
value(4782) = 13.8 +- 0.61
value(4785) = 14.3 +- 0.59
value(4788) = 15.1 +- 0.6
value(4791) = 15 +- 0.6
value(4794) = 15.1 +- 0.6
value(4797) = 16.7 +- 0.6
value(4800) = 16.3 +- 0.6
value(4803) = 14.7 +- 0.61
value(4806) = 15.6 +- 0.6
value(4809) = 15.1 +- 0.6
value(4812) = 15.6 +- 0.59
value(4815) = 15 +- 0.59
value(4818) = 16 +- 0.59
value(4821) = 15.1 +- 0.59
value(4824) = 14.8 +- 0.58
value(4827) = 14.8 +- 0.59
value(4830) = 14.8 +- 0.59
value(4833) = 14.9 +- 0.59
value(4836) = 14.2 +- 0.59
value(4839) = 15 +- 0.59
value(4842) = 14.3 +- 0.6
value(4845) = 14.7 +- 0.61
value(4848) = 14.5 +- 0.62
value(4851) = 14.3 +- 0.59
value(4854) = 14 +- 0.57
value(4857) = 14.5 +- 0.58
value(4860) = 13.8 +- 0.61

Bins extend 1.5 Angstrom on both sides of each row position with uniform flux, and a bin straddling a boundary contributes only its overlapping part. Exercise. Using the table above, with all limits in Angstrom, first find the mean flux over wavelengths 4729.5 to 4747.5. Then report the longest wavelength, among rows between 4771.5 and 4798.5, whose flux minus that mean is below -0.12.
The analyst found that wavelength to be 4785 Angstrom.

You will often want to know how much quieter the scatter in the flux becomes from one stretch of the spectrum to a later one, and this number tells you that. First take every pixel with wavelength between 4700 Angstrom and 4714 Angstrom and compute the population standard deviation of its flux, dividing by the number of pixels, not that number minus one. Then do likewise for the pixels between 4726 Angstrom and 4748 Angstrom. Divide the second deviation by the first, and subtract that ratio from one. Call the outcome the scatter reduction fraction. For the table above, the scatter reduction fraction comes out 0.20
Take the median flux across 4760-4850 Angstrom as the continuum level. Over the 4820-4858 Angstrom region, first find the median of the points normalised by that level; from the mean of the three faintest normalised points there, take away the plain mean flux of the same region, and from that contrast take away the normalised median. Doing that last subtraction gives -14.6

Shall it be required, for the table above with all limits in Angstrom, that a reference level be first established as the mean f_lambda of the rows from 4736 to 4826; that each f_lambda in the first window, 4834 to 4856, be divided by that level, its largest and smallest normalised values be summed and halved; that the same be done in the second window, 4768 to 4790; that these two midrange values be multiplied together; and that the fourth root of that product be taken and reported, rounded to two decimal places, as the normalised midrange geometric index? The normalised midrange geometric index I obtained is 0.99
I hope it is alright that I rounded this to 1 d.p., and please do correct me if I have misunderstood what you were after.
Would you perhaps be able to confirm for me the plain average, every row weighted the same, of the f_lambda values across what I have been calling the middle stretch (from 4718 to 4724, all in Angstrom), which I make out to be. 15.8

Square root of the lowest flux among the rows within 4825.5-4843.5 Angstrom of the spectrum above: 3.77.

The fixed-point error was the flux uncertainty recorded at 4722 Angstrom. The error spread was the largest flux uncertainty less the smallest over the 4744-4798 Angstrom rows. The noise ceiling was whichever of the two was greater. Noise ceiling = 0.620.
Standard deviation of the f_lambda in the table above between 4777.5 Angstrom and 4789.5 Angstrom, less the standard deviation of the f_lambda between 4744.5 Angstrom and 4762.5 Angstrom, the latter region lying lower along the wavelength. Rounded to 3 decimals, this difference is -0.306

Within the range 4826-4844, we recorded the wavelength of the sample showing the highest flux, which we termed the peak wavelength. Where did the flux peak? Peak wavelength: 4839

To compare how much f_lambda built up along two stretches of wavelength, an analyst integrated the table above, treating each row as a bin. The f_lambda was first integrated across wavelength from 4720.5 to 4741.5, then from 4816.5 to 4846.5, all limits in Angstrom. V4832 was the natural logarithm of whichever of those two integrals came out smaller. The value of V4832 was 5.7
